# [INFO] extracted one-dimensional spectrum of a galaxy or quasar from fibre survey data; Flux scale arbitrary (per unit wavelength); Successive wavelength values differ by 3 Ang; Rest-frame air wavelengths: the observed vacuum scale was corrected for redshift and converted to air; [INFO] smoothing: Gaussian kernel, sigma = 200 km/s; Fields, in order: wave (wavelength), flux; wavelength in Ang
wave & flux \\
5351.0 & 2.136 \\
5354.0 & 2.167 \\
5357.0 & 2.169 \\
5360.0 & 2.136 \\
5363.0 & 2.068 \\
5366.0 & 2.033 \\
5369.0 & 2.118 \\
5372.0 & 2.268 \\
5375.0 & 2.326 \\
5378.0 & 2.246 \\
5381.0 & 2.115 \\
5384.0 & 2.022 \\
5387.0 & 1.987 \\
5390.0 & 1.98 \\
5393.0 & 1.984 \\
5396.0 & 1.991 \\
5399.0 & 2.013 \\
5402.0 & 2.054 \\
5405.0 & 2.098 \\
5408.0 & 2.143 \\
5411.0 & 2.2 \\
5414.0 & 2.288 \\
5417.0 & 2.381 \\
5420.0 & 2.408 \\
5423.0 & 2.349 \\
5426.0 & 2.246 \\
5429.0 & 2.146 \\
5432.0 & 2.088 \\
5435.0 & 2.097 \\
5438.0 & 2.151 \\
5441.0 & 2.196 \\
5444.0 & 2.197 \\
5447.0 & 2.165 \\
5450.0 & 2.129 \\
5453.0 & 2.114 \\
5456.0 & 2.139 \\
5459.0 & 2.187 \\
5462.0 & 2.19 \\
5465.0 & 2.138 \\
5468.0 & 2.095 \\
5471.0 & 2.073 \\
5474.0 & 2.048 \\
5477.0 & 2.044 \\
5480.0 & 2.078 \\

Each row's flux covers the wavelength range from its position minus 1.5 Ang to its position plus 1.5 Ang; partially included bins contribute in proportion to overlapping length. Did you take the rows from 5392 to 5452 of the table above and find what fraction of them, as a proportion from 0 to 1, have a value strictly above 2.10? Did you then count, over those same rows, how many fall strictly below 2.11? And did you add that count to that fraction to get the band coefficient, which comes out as 8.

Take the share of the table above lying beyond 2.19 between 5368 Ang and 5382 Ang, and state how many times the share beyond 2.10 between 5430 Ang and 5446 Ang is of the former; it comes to 1.0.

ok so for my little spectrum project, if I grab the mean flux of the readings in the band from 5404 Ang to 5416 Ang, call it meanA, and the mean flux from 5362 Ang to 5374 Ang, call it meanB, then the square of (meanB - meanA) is 0.004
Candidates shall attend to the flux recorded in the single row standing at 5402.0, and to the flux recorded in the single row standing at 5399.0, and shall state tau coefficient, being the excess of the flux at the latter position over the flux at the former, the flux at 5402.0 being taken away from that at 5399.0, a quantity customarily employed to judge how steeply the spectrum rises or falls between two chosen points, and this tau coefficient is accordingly -0.041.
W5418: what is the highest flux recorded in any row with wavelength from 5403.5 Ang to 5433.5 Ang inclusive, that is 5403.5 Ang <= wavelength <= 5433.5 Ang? 2.408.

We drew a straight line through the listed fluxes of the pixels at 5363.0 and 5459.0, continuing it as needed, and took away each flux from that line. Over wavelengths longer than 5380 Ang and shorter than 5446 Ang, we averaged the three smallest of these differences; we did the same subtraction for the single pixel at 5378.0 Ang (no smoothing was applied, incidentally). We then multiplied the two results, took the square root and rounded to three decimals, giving 0.196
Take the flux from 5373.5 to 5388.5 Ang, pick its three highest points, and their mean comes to 2.23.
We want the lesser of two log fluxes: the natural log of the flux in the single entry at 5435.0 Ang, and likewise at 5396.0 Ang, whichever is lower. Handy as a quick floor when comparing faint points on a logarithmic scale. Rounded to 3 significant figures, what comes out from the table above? 0.689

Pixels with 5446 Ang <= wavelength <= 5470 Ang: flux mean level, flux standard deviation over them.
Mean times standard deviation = 0.07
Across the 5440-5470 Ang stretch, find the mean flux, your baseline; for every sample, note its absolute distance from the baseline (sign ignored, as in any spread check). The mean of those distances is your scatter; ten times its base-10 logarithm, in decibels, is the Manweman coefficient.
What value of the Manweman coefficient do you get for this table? -15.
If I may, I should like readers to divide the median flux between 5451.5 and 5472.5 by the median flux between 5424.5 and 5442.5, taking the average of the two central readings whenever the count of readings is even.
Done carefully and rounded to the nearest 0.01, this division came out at 1.00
